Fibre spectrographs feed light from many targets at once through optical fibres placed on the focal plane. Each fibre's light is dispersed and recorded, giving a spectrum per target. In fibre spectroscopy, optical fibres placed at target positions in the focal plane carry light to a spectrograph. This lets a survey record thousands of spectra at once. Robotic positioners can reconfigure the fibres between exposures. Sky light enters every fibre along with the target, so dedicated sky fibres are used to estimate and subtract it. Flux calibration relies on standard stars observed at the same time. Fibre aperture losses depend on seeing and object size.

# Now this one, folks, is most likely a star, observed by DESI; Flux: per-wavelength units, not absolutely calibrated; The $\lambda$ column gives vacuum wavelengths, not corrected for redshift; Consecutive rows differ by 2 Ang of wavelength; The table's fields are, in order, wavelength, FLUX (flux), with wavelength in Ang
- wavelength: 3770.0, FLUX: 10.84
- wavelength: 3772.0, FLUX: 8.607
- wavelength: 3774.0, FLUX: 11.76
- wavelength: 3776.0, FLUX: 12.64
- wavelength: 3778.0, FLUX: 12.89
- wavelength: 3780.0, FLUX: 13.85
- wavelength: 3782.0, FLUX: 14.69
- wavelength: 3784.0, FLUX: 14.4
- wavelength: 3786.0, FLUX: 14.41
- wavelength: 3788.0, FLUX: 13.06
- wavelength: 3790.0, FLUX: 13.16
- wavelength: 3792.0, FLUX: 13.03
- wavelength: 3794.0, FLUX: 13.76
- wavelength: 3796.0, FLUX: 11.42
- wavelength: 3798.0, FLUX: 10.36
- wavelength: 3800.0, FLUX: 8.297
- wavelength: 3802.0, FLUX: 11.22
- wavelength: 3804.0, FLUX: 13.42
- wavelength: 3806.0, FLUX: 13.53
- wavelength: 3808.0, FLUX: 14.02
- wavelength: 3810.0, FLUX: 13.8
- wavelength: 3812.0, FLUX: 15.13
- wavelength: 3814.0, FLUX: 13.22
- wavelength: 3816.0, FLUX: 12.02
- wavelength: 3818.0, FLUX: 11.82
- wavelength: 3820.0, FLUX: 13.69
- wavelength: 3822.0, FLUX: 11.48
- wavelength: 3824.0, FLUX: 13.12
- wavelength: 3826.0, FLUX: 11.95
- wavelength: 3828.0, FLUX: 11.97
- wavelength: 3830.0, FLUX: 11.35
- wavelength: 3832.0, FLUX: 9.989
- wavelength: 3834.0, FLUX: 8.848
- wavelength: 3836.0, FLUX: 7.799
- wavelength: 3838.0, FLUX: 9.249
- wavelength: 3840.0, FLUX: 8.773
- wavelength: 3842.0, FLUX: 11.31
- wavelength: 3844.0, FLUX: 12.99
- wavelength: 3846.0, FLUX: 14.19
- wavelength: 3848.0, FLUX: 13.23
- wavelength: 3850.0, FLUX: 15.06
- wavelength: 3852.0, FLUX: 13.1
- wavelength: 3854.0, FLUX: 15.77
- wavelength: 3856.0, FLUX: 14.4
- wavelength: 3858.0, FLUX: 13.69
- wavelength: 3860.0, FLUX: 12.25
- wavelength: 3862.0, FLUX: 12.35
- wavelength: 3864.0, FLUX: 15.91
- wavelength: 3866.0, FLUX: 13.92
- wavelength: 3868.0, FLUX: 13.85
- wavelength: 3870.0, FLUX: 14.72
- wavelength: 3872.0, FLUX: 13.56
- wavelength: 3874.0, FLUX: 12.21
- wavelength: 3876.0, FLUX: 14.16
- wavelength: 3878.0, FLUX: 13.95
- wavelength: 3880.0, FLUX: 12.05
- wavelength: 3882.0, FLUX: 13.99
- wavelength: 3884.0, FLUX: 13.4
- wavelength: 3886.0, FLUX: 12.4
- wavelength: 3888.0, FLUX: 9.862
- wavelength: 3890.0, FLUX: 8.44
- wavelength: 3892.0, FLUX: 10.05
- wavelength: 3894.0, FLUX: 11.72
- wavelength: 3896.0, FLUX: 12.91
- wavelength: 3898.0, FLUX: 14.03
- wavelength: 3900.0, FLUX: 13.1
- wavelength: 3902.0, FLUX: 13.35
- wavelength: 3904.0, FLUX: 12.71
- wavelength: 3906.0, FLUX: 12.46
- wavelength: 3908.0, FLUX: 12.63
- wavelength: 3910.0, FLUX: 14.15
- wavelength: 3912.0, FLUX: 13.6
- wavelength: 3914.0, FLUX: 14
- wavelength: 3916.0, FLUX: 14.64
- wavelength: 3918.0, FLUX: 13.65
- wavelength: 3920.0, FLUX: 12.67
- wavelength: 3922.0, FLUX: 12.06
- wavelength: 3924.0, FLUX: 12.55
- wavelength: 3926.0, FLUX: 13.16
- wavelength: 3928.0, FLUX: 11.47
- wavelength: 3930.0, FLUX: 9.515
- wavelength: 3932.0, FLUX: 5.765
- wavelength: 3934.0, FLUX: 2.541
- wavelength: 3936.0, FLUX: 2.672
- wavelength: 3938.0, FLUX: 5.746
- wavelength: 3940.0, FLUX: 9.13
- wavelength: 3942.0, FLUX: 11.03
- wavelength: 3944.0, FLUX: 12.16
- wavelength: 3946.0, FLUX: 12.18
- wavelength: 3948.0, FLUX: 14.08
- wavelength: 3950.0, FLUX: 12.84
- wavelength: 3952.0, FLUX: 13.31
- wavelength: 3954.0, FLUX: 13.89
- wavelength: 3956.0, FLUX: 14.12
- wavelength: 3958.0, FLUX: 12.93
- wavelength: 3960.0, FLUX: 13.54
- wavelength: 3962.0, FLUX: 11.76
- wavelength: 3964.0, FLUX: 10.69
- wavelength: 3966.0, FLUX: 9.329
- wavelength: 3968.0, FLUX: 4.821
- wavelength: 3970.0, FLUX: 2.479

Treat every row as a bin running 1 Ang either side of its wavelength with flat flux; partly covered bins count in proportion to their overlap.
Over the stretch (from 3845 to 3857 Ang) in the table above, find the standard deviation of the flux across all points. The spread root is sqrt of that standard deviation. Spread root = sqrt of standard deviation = 1.0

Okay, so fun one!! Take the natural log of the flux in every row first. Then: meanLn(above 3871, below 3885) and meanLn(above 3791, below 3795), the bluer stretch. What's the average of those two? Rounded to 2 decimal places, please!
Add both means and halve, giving 2.59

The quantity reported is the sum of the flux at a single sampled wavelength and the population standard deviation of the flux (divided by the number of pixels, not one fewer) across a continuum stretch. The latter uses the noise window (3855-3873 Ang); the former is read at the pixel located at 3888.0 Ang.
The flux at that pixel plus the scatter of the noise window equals 10.9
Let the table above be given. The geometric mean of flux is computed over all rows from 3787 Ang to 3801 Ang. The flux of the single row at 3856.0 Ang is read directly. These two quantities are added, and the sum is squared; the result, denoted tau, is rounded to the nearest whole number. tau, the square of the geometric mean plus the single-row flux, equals 682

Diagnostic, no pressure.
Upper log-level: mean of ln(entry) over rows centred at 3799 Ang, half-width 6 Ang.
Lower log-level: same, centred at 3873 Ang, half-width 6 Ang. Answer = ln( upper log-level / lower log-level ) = -0.08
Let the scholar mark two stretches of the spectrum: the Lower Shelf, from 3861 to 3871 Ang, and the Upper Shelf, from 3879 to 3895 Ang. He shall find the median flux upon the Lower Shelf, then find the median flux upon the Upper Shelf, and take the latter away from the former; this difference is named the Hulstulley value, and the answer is 2.0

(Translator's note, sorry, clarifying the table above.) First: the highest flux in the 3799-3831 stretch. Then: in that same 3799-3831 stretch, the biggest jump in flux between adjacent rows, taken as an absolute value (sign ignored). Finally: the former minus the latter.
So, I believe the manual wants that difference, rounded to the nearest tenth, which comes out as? 12.2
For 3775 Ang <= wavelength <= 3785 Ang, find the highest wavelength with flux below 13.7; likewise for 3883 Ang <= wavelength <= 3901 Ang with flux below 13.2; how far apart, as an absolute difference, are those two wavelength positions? 122 Ang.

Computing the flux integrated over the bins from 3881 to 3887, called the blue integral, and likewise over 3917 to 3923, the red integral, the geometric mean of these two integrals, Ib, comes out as 78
